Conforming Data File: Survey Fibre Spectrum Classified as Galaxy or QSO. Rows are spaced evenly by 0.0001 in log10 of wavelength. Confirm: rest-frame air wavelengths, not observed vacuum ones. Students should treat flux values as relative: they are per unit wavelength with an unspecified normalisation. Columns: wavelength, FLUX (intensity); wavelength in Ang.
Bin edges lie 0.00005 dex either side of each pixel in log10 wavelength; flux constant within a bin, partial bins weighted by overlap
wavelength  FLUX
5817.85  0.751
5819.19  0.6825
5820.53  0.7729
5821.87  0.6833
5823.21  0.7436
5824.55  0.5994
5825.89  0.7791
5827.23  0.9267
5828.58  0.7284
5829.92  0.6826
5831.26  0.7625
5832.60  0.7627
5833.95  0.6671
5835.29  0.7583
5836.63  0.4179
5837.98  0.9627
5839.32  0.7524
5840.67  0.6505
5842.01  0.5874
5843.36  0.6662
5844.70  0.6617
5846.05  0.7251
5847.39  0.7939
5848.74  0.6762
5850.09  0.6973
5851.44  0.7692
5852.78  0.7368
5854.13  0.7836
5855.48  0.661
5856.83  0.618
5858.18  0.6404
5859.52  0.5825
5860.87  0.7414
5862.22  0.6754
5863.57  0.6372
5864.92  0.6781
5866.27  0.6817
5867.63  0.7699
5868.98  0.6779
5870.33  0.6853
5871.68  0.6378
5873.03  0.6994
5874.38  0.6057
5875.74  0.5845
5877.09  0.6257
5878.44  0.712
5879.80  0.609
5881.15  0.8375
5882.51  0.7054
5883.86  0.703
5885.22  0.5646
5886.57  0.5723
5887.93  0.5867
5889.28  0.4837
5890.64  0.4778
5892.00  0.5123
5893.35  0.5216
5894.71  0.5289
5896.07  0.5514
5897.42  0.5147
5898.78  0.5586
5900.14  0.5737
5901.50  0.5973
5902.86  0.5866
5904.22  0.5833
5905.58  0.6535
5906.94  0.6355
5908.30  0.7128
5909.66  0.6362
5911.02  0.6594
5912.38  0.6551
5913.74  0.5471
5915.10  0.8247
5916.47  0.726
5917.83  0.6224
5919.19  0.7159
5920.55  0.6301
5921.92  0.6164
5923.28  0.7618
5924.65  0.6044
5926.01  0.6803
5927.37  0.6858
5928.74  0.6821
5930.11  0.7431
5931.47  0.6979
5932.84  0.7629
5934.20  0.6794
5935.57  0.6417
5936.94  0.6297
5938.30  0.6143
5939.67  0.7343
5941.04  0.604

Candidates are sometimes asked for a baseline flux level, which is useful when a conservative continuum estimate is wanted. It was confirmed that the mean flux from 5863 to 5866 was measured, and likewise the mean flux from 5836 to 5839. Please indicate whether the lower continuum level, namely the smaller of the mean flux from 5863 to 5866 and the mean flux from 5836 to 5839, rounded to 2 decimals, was 0.66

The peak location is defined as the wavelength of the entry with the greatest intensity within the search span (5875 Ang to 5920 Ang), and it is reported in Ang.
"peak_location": 5881.15 Ang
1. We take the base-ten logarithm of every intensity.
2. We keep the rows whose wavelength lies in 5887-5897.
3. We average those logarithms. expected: -0.28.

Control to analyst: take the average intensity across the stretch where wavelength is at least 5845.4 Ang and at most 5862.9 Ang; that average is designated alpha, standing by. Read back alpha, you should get 0.700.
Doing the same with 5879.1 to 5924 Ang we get 0.620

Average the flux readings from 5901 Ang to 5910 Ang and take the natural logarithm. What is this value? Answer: -0.46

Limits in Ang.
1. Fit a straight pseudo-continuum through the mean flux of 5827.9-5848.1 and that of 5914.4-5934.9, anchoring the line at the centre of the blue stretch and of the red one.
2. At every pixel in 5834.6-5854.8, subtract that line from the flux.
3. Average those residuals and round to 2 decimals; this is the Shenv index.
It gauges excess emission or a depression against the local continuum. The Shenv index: 0.00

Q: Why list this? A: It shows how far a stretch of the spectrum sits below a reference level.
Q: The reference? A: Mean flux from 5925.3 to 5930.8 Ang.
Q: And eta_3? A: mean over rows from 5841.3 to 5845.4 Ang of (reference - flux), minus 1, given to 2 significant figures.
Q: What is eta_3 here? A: -0.94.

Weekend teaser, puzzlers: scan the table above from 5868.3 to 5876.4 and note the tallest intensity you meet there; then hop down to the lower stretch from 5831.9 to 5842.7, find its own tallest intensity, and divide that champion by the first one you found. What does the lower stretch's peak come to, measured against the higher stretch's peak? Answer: 1.38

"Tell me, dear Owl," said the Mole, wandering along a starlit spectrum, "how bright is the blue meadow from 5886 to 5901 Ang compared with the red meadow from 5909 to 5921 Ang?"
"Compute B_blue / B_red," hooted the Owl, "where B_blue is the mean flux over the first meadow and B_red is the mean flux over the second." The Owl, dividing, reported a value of 0.80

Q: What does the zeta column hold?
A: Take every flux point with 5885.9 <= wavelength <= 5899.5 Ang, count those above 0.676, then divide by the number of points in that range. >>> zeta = 0.0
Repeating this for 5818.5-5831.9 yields 0.9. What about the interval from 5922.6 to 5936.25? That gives 0.8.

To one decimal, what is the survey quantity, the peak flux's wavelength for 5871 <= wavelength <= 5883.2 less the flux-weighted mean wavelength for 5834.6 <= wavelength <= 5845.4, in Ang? 41.2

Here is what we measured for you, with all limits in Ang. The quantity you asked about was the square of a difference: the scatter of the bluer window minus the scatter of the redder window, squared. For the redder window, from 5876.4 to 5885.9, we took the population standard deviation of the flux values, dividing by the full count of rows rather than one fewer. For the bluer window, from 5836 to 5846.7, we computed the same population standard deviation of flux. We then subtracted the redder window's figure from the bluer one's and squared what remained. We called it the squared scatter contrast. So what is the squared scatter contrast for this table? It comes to 0.0037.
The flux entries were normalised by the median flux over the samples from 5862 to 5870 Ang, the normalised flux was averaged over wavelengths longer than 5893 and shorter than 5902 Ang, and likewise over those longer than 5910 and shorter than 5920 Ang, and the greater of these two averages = 1.00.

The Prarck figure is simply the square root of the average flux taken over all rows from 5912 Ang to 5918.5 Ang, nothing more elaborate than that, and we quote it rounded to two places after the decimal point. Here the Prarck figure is 0.82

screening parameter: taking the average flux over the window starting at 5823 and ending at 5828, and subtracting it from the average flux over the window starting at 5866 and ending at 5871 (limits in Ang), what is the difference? -0.058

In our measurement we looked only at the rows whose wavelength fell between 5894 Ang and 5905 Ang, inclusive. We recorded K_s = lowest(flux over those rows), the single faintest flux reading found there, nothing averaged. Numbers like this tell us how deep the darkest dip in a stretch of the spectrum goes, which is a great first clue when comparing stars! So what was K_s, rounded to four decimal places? 0.5147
